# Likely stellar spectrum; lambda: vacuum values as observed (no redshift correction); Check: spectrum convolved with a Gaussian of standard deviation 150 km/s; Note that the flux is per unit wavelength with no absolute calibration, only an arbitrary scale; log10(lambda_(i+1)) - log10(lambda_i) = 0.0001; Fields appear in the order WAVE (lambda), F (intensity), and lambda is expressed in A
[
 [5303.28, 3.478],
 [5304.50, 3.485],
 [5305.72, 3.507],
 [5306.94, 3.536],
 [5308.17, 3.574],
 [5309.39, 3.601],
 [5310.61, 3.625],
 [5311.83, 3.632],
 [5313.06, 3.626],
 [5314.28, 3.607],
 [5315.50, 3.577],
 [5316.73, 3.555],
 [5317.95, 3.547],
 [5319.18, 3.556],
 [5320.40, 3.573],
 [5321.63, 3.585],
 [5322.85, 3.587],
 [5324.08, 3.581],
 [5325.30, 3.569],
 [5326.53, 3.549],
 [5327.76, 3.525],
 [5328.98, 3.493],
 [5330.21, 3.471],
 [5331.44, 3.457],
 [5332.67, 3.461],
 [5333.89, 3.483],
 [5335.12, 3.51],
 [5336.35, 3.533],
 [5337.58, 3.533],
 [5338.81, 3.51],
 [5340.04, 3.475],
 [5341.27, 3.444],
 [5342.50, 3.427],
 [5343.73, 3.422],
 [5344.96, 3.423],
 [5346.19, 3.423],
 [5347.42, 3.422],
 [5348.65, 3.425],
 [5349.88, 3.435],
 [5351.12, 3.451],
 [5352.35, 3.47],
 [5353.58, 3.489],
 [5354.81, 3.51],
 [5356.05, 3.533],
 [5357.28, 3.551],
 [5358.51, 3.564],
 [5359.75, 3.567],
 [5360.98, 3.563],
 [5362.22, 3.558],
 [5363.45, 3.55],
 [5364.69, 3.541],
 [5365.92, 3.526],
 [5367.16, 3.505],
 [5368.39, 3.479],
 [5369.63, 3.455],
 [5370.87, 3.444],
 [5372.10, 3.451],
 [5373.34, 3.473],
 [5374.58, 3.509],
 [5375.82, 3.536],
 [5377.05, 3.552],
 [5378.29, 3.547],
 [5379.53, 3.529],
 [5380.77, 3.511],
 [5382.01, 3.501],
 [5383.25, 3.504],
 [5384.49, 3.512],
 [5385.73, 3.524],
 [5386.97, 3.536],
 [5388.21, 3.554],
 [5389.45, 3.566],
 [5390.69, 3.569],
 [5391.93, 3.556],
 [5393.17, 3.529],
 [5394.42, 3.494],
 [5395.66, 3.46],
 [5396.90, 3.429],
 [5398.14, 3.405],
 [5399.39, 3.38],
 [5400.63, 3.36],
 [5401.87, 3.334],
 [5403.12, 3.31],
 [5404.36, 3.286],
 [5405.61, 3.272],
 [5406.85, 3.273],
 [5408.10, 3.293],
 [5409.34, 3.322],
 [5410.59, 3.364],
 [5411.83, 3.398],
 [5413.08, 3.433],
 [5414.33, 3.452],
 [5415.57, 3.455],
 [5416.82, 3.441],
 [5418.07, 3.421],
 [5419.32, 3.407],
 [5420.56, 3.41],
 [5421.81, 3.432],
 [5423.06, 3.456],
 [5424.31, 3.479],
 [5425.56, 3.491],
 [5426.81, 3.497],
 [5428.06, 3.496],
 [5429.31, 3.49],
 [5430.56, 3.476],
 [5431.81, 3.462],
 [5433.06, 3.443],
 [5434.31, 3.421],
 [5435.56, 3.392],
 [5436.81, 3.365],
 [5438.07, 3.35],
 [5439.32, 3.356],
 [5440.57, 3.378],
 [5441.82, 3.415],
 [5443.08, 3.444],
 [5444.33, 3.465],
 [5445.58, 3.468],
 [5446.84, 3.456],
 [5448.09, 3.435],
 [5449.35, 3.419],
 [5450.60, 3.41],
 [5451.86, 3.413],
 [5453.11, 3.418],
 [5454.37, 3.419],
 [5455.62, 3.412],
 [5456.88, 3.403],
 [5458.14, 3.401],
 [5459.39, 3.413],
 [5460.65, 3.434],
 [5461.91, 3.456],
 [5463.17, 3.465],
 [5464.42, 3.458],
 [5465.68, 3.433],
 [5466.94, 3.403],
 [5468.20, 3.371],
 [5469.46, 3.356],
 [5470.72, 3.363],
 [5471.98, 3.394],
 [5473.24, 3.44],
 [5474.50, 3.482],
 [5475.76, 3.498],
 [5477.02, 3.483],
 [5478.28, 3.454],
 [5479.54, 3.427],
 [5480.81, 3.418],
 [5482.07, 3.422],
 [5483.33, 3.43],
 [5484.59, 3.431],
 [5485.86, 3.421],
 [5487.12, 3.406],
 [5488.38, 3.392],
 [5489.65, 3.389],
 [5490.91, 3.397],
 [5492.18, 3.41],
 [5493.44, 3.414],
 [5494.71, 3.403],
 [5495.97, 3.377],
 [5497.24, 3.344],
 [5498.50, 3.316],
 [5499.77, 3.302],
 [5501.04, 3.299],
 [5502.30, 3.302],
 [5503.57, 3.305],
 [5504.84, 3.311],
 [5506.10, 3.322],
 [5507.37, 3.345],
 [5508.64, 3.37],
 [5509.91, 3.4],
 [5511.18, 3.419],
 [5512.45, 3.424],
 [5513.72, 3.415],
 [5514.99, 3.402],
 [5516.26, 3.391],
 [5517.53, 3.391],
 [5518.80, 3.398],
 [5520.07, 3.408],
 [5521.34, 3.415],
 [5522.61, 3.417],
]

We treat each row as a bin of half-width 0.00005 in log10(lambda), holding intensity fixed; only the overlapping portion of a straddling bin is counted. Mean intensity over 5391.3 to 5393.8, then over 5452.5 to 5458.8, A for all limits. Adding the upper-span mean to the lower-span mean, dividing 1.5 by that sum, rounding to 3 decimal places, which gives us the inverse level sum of 0.216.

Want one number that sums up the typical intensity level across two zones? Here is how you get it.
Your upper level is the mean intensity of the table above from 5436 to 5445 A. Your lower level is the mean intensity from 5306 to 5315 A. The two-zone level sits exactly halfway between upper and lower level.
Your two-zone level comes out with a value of 3.50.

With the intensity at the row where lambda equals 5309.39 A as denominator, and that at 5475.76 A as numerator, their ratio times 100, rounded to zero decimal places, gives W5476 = 97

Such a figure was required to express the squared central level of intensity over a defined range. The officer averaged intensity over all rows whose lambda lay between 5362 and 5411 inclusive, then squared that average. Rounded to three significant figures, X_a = 12.0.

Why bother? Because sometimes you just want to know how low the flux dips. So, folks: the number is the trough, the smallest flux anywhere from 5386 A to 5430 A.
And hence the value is 3.272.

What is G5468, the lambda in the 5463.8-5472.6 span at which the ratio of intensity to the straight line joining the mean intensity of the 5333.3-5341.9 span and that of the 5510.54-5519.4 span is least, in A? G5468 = 5469.46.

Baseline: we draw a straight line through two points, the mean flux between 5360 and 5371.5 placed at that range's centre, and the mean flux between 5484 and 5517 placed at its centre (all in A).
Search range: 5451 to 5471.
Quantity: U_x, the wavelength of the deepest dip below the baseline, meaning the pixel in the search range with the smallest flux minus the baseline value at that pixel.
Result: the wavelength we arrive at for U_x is 5469.46 A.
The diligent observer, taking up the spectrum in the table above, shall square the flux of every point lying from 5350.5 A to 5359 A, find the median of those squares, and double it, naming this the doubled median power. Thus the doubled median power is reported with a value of 24.6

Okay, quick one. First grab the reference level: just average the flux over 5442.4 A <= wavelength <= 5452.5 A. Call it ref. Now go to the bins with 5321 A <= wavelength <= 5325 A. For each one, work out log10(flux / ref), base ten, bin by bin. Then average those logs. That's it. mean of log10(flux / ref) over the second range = 0.018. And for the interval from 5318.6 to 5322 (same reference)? 0.016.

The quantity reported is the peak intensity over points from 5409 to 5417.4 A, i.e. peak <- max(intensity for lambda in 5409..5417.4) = 3.455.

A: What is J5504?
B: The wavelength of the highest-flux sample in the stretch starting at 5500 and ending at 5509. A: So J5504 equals 5508.64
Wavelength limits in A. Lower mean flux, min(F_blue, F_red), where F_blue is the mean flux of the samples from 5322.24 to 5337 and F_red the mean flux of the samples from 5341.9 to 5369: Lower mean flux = 3.49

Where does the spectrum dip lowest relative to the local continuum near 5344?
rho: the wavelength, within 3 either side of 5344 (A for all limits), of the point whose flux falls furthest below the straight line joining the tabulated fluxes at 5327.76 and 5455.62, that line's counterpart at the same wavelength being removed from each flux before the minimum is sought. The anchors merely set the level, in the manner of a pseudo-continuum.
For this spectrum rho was 5343.73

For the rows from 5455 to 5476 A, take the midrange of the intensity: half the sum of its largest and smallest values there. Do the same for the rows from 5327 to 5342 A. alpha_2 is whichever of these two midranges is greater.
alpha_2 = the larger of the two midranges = 3.49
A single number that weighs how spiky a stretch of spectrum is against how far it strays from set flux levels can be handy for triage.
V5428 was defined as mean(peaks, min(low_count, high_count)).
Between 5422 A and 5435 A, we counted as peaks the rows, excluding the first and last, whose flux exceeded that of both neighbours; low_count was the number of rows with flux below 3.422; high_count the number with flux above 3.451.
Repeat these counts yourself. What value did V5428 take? 1.00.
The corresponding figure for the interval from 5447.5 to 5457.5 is 0.50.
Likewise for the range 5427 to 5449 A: 4.00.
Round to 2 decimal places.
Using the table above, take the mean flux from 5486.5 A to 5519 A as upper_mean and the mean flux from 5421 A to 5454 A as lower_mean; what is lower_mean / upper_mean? 1.02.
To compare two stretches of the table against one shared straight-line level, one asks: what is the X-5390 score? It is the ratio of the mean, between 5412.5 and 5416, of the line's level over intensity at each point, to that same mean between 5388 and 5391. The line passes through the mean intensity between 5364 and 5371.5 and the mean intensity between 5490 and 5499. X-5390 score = 1.03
